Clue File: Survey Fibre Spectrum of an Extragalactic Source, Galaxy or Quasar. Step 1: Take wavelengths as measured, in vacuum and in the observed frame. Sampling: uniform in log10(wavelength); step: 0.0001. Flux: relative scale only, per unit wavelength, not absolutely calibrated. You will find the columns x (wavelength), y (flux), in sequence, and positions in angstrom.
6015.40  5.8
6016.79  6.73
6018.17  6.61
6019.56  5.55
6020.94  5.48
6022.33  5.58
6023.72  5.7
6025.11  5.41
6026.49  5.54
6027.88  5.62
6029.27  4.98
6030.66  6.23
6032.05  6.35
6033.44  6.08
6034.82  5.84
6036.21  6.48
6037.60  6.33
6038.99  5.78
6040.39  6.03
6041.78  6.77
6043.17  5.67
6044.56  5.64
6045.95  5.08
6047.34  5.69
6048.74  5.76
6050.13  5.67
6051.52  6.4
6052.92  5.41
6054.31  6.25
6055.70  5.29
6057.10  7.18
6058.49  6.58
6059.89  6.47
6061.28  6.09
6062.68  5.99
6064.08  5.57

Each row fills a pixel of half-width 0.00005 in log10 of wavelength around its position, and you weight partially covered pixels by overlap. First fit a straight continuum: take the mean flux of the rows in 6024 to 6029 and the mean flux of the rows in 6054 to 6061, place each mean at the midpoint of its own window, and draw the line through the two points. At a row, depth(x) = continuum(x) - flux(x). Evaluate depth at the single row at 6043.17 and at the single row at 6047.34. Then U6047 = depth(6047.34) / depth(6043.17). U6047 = 1.3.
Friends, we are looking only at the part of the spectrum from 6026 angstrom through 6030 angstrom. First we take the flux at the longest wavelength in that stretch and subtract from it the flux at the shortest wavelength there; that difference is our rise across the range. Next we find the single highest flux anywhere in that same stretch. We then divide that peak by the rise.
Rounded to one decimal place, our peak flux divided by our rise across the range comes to -10.0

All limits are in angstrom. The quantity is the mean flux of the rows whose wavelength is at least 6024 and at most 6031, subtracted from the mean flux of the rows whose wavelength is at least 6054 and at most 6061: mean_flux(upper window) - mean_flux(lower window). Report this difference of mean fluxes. 0.8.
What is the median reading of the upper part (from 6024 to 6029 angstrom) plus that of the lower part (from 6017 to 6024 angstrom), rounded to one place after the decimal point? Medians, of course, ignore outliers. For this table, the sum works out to 11.1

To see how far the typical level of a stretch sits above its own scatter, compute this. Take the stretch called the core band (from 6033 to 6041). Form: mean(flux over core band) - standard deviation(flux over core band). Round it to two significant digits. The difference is 5.8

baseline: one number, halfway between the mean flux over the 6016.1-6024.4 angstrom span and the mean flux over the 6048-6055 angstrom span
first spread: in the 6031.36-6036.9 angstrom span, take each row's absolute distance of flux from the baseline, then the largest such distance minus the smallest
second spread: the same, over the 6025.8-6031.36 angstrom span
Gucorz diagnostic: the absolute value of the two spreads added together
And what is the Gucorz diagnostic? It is 1.12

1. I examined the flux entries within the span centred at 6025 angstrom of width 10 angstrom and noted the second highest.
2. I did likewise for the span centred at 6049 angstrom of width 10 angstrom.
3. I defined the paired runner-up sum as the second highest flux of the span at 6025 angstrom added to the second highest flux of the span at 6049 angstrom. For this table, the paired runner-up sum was 11.4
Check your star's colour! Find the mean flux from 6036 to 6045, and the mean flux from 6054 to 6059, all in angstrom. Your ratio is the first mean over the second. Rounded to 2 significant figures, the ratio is 0.96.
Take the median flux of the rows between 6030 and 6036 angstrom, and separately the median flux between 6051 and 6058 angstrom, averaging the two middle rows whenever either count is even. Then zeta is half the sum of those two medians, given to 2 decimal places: 6.20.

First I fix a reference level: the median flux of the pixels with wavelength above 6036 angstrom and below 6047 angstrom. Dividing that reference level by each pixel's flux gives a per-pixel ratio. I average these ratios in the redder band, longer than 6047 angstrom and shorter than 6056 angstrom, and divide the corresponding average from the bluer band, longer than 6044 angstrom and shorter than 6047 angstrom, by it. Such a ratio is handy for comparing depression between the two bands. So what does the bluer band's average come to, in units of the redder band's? 1.08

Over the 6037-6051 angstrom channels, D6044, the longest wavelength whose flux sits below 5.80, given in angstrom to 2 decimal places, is 6050.13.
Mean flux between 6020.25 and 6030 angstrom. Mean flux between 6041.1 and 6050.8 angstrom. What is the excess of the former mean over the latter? -0.3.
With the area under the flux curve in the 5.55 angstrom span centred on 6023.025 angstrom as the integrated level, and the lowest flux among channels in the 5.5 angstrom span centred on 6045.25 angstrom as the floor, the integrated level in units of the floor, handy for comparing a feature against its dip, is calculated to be 6.1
